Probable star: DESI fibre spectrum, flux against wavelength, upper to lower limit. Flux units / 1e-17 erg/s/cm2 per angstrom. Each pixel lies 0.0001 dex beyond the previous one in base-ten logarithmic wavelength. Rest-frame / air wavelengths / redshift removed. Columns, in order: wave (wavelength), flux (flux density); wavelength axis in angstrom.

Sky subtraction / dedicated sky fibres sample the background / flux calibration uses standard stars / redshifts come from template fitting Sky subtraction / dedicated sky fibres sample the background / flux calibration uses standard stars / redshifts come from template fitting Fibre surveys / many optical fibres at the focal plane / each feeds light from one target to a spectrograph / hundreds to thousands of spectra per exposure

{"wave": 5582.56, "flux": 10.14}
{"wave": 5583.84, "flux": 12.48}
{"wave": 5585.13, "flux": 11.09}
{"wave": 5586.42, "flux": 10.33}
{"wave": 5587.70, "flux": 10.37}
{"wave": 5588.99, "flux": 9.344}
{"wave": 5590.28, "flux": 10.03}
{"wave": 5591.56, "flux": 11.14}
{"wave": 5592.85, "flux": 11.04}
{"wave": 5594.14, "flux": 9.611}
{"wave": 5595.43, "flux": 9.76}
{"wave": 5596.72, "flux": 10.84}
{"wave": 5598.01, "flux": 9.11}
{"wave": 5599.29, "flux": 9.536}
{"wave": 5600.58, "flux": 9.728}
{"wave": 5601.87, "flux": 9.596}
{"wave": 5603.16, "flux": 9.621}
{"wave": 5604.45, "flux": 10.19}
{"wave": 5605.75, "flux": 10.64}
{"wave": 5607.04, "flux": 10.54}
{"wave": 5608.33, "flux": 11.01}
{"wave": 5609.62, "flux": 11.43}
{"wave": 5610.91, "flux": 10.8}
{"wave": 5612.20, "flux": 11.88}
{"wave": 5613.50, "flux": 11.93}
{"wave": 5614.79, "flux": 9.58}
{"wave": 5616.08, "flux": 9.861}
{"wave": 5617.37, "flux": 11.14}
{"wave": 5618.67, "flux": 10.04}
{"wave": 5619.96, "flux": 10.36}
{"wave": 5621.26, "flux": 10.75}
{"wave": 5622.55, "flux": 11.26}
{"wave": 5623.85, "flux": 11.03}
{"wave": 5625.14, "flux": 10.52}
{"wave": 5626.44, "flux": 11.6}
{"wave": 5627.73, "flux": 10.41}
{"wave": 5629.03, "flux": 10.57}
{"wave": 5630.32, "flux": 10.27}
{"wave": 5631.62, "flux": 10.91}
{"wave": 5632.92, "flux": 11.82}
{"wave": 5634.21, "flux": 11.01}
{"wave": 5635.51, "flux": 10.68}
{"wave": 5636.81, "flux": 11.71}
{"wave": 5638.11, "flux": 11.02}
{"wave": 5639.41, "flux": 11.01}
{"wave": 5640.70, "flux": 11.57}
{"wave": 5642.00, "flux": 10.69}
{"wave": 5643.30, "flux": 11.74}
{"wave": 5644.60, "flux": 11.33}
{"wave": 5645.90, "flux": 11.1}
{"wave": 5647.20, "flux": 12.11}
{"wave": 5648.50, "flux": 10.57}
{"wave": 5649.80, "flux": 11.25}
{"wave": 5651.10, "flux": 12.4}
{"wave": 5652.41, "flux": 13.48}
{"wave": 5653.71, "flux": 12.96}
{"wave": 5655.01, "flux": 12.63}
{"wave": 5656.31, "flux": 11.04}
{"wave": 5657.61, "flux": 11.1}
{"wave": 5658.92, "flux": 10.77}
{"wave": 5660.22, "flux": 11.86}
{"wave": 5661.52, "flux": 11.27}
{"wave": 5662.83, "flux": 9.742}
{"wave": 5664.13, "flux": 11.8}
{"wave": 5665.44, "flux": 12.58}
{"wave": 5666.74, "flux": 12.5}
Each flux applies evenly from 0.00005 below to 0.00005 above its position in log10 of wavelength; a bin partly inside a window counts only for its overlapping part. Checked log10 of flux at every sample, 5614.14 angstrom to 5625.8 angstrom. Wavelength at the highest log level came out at 5622.55 angstrom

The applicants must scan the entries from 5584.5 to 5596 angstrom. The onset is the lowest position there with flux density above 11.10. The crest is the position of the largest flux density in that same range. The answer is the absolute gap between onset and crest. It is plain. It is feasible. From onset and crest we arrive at 0.0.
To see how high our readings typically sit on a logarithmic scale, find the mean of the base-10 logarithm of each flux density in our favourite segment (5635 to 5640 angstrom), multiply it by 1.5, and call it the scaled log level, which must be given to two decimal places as 1.57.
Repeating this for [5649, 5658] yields 1.62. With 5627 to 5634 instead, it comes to 1.55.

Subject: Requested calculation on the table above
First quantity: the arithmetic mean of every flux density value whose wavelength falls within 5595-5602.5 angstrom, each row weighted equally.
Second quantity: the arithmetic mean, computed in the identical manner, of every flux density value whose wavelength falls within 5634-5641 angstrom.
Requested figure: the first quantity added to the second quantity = 20.9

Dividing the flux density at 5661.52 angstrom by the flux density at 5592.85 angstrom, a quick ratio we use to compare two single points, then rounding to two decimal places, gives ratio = 1.02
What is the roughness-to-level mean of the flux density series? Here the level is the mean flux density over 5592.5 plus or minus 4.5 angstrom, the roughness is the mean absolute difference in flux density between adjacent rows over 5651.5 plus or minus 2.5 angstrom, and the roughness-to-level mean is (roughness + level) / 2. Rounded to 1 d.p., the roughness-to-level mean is 5.6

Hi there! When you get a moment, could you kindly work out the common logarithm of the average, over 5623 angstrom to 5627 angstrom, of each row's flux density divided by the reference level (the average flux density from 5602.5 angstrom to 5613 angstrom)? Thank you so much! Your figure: 0.011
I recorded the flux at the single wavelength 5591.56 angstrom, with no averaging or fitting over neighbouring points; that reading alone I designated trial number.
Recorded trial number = 11.14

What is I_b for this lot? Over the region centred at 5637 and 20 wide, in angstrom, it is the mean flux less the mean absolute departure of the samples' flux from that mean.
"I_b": 10.7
